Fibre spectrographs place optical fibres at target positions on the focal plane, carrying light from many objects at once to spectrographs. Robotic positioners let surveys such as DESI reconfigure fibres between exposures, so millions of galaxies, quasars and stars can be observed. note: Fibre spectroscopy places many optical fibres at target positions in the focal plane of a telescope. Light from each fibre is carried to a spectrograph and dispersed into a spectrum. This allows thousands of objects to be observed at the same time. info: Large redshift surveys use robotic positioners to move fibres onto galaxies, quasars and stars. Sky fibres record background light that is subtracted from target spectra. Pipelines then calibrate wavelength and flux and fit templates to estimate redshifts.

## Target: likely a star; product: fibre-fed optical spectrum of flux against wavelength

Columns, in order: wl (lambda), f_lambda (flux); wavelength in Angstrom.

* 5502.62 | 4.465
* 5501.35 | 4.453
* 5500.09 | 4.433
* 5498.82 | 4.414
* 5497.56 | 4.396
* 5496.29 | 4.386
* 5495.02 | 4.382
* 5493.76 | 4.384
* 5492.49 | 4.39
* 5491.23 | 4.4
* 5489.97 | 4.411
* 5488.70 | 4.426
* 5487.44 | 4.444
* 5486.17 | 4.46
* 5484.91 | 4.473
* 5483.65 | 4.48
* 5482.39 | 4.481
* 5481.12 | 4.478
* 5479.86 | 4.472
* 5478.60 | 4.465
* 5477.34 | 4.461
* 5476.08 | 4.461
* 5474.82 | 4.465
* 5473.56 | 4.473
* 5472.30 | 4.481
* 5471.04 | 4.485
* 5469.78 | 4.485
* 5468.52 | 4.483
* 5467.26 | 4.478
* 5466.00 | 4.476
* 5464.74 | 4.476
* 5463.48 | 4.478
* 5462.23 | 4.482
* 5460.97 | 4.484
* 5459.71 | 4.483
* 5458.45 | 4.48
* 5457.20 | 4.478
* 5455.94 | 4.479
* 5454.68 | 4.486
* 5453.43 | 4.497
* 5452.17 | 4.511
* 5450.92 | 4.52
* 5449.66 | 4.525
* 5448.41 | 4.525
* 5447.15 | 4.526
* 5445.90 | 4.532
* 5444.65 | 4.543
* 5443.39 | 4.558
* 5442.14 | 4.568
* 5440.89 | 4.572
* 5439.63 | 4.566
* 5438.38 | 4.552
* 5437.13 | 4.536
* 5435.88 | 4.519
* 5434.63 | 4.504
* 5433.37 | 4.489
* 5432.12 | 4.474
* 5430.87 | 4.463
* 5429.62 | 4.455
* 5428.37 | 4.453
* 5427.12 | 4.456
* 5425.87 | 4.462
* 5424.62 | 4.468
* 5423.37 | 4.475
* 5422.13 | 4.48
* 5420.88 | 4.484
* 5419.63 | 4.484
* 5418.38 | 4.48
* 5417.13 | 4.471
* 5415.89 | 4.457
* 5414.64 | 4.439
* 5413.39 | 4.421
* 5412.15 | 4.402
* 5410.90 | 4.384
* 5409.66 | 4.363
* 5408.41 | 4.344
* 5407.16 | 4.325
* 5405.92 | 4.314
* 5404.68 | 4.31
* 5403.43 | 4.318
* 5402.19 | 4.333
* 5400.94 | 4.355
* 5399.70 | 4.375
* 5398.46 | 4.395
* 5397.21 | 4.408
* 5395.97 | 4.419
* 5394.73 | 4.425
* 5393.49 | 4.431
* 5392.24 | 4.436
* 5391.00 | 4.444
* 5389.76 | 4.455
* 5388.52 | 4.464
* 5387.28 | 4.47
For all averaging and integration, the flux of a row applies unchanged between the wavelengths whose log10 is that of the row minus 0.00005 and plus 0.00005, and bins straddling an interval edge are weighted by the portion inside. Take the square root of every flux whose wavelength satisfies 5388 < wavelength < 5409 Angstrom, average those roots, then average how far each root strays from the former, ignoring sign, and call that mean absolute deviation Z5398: 0.0115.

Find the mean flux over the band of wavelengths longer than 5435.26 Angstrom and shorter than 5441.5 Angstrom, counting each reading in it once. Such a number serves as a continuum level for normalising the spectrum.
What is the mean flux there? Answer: 4.55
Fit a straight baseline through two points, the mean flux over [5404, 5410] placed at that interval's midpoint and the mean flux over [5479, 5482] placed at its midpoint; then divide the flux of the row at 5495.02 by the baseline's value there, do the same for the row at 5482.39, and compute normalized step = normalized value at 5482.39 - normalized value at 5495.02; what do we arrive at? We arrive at 0.027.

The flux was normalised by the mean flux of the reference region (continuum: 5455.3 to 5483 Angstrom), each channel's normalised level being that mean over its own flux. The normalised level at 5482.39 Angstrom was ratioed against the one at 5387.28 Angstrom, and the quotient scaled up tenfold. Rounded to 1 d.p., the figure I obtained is 10.0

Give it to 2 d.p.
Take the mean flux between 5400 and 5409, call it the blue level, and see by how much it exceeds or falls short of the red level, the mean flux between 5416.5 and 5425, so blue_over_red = -0.15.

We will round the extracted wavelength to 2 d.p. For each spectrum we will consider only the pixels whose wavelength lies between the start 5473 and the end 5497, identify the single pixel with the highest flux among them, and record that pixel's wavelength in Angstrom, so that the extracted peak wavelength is 5482.39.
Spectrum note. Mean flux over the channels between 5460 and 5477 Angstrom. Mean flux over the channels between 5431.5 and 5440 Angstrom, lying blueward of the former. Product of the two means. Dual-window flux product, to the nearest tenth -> 20.2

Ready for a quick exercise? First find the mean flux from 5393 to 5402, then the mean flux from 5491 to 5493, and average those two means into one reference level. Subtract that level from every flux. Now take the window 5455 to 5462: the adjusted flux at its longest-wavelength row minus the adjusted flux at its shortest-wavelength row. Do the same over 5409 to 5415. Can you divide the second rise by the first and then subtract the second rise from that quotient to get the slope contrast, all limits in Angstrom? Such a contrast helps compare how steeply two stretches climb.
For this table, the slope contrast 15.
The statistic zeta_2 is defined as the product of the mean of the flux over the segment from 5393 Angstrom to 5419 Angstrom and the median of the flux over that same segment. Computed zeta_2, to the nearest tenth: 19.3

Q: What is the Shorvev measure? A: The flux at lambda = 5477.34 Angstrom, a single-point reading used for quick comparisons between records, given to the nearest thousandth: 4.461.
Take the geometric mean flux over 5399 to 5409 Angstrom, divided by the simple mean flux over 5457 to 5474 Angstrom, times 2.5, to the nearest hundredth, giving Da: 2.42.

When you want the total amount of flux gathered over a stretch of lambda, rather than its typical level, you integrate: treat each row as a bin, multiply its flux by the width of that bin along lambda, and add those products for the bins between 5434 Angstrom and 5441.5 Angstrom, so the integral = 34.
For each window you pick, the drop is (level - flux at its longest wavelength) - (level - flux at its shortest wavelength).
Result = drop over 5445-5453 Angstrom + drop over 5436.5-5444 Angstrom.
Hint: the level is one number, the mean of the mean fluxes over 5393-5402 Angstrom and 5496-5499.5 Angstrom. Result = 0.00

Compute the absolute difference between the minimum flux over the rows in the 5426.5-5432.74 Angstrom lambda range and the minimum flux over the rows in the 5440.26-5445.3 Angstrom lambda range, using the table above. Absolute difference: 0.090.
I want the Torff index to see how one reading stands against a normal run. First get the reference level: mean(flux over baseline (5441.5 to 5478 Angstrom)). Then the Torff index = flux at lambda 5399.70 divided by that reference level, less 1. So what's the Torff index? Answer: -0.027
